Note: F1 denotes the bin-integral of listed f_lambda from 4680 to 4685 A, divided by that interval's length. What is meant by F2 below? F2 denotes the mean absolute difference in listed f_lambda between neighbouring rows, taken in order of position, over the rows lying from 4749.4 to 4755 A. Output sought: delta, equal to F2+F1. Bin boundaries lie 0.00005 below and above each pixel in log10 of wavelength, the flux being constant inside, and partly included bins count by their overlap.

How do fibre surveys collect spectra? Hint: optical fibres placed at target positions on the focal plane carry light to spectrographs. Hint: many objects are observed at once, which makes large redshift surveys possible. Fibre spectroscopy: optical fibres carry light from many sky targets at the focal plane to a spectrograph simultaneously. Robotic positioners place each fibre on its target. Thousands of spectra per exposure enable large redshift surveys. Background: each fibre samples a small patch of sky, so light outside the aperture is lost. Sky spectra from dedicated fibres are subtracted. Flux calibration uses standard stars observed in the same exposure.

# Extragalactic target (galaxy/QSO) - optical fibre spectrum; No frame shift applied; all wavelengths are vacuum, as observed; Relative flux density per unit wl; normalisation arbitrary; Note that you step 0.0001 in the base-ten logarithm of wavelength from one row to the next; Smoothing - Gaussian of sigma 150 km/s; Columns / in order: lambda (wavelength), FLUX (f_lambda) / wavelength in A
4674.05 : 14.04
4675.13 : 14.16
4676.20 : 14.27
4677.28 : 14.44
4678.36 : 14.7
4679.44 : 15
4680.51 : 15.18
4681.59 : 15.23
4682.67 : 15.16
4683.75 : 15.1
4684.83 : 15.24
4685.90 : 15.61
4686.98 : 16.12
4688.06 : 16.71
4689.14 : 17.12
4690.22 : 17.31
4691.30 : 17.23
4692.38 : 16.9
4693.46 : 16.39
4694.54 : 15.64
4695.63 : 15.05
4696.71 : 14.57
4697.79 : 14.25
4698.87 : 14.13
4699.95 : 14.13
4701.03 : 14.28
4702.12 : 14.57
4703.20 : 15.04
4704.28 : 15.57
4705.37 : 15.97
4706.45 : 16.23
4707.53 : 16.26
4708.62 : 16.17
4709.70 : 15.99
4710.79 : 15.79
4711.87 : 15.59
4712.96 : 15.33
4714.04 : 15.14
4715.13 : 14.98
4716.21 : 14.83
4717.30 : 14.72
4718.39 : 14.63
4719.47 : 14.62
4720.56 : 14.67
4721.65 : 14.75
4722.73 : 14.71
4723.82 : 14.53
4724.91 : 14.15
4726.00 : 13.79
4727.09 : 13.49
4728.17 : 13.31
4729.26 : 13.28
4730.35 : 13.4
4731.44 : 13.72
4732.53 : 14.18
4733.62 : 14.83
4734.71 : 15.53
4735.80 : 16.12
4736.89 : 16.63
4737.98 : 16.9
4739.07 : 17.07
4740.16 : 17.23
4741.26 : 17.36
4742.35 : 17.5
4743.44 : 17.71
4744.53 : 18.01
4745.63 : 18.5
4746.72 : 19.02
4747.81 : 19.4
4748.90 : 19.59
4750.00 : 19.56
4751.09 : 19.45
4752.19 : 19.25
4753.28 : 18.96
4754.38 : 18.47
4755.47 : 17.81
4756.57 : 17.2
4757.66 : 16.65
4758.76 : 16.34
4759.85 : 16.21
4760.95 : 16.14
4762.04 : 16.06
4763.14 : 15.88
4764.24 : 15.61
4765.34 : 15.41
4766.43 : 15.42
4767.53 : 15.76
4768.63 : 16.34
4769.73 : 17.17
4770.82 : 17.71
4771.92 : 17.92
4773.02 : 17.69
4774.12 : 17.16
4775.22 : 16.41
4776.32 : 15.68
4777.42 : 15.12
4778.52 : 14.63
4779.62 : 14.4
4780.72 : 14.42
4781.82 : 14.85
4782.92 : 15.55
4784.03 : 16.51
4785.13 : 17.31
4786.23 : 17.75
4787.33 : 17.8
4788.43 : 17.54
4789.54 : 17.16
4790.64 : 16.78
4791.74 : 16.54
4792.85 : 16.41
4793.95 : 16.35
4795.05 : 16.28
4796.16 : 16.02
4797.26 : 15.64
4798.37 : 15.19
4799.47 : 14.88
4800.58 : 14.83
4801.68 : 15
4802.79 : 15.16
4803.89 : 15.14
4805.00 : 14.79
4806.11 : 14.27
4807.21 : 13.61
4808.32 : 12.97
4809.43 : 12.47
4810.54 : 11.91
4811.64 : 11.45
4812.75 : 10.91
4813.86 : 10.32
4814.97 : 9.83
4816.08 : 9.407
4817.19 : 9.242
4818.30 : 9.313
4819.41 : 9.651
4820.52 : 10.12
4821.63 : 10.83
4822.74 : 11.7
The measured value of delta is 15.4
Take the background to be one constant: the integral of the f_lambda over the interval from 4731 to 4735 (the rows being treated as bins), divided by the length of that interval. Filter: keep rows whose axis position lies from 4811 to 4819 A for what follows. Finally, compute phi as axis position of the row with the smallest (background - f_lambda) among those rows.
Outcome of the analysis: 4811.64 A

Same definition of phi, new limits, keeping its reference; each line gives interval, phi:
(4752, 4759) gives 4752.19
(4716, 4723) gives 4716.21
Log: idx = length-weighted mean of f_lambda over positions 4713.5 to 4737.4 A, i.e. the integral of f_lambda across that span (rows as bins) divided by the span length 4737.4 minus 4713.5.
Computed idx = 14.5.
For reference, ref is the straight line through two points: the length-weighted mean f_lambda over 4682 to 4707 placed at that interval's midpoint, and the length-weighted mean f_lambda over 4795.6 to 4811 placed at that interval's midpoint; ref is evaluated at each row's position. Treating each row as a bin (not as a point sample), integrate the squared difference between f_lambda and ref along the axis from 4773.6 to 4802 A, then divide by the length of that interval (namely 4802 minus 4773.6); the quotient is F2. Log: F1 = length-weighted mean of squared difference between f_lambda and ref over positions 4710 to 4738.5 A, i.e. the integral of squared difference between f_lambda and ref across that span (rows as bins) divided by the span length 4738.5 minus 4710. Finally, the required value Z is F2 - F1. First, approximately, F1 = 1.2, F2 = 3.1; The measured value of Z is 2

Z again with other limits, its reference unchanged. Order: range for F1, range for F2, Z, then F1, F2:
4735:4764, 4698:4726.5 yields -8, 8.4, 0.6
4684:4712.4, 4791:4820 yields 6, 0.9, 7.0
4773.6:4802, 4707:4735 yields -2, 3.1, 1.0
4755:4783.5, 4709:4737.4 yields -2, 2.8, 1.1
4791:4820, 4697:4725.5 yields -6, 7.0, 0.6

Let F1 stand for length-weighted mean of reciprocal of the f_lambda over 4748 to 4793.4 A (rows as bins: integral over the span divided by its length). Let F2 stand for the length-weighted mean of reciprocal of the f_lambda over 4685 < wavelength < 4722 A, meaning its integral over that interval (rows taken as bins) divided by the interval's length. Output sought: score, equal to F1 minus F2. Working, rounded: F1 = 0.060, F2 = 0.0648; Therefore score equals -0.0050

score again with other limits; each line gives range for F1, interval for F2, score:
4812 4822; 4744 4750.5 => 0.0480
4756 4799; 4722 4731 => -0.0107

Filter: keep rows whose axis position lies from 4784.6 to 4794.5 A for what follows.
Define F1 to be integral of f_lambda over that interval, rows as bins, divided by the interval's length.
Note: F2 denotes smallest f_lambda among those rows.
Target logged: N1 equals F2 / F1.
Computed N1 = 0.96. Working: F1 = 17.1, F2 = 16.35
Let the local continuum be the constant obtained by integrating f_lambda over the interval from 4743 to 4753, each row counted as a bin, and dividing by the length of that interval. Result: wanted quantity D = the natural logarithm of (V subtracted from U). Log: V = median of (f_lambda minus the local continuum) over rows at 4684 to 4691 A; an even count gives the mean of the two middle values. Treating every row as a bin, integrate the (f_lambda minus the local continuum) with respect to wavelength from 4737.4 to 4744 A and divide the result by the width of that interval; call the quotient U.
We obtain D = -0.1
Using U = -1.7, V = -2.5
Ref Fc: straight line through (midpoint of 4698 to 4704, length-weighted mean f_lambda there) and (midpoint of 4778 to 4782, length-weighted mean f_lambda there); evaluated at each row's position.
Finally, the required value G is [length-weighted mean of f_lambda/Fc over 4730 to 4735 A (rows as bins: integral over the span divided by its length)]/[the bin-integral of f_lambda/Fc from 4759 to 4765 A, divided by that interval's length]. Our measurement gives 0.90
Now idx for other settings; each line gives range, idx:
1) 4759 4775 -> 16.5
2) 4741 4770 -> 17.4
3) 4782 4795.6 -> 16.8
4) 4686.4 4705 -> 15.6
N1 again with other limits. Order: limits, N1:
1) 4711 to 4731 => 0.92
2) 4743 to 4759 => 0.89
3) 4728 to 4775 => 0.79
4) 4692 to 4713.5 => 0.92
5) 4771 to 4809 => 0.82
